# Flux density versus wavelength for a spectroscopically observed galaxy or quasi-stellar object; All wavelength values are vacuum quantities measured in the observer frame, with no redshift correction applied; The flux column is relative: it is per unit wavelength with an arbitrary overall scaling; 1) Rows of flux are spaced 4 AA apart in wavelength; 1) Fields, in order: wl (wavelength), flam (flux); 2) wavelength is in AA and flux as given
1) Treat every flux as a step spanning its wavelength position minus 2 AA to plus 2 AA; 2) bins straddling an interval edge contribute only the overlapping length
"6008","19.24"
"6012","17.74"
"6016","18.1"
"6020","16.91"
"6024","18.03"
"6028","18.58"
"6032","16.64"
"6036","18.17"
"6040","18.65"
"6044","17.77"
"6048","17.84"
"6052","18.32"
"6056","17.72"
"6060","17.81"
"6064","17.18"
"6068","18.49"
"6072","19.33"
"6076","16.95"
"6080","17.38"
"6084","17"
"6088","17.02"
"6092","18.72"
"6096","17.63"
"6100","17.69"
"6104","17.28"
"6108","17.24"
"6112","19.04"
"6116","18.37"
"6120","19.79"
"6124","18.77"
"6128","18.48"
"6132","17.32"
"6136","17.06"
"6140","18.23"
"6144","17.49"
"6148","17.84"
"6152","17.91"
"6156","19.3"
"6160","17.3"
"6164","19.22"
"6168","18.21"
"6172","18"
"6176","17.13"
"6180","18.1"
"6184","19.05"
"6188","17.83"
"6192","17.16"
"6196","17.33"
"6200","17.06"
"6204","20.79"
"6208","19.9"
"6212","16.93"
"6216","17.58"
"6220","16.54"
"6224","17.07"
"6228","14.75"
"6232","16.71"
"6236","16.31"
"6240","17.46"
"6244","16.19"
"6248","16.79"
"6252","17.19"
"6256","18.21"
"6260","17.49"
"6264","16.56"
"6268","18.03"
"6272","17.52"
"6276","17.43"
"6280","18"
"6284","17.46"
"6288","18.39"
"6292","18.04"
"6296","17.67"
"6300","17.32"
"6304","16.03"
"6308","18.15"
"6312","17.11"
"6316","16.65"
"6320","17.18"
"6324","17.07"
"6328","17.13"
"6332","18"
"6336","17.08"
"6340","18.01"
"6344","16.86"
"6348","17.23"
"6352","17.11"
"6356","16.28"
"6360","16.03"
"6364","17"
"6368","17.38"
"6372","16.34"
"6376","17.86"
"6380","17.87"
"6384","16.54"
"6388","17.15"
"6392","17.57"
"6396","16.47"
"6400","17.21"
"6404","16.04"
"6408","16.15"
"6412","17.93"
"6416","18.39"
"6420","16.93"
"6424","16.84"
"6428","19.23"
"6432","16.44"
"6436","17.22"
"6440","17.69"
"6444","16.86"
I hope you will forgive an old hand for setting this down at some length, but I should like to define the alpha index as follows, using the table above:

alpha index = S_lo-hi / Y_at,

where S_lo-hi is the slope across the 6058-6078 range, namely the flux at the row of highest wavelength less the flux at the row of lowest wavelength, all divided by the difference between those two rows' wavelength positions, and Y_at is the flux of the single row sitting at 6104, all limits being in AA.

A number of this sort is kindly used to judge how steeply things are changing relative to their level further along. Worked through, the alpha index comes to -0.0031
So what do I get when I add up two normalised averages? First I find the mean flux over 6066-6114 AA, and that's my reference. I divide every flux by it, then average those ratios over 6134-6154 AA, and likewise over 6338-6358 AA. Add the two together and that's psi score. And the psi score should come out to 1.95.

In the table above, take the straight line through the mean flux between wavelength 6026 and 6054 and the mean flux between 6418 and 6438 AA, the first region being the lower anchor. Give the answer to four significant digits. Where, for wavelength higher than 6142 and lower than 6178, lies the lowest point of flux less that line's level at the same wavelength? 6176 AA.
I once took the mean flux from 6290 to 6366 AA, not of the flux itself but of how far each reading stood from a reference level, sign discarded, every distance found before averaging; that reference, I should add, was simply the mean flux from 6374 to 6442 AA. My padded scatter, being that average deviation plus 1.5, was 1.99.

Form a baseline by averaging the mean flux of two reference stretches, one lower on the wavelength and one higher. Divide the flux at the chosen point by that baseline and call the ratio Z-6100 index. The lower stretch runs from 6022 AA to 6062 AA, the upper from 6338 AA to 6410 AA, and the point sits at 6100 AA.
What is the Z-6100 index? 1.01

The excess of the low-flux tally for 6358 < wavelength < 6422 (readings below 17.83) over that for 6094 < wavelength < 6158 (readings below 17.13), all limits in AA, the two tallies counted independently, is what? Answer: 11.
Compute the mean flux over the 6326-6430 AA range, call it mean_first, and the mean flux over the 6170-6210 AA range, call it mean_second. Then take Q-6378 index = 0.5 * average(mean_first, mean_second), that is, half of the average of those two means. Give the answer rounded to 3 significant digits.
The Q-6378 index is 8.85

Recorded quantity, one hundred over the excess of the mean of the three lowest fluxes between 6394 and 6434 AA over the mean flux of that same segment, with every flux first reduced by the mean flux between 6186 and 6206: -105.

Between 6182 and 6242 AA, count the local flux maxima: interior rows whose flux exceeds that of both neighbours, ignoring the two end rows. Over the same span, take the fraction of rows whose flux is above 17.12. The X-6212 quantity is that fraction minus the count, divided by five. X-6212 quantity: -0.89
